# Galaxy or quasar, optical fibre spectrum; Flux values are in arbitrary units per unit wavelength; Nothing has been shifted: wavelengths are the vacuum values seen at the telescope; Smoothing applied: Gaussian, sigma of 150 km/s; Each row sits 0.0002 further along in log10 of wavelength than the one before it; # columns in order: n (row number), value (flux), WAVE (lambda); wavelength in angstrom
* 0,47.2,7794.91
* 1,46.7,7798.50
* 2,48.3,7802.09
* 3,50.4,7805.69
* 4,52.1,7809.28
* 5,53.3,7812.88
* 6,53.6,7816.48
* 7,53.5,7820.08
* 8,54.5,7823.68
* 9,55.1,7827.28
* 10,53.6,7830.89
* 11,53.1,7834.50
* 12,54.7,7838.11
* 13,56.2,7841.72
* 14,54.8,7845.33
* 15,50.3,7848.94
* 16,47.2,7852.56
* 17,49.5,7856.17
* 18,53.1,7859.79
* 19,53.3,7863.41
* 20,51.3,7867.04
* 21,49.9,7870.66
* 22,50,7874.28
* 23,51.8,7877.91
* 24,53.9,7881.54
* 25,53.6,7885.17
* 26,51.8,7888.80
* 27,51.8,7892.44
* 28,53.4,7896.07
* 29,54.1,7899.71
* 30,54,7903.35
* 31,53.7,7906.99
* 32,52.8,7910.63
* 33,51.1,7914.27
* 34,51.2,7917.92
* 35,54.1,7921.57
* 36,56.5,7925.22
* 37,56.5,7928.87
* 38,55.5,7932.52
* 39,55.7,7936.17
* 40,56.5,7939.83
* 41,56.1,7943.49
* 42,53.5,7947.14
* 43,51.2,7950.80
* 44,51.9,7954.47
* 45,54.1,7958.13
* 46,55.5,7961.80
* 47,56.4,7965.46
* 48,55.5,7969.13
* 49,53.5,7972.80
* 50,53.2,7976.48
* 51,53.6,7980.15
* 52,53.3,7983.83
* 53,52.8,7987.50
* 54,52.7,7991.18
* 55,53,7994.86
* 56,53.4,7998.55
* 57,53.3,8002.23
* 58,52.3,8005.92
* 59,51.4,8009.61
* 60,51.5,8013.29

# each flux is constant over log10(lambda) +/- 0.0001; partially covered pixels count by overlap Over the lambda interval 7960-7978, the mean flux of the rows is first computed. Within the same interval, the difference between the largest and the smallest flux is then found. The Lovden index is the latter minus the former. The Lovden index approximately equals -52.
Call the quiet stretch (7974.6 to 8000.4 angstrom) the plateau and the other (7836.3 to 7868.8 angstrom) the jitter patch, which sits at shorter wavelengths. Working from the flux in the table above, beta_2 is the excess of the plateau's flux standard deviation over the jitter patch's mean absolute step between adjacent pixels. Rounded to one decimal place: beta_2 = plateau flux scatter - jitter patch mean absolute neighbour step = -2.0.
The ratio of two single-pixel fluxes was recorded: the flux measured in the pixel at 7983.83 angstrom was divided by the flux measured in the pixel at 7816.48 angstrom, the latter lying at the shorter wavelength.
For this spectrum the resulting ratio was 0.99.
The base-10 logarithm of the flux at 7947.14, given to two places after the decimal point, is 1.73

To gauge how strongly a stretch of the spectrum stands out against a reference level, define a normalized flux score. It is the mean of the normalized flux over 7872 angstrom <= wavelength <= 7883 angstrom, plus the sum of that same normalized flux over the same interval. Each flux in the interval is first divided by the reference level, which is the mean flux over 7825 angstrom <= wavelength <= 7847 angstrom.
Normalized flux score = 3.8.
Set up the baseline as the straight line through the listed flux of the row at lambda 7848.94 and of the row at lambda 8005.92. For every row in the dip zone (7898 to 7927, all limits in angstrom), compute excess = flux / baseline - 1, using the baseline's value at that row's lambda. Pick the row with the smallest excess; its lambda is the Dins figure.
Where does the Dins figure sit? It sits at 7914.27 angstrom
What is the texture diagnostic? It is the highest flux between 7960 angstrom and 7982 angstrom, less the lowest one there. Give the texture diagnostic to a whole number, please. 3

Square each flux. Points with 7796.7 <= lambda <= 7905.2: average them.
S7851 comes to 2740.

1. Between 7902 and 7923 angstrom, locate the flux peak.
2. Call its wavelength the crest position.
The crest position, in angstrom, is 7921.57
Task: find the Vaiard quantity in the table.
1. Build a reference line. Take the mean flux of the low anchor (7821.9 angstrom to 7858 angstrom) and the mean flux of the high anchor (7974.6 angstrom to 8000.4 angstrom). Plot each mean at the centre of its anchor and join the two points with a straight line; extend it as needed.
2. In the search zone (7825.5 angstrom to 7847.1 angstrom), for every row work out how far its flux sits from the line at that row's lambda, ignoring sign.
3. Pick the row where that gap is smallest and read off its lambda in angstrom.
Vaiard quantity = 7834.50 angstrom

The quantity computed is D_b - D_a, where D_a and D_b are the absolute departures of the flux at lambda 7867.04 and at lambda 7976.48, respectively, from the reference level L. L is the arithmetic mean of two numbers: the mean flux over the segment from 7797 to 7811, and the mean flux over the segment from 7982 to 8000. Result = 1.9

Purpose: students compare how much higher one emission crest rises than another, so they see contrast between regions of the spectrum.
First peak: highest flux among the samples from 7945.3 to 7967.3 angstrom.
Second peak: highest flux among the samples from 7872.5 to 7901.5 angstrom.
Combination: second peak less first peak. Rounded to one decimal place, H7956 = -2.3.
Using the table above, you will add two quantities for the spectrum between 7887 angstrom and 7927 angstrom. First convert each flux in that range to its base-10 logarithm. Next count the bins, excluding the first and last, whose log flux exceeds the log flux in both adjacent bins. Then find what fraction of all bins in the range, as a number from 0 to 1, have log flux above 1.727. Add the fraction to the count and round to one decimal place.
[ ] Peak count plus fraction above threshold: 1.5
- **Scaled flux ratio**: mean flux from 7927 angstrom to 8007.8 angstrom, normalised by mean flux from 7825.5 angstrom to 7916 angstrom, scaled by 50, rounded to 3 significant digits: 51.4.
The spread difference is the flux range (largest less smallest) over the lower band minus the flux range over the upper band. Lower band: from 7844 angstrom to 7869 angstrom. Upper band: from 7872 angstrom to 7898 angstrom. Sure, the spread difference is 3.7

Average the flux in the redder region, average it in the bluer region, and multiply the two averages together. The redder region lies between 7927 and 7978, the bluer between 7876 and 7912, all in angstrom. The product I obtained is 2901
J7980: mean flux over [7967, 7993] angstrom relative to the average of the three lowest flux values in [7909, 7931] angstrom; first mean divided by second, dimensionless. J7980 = 1.04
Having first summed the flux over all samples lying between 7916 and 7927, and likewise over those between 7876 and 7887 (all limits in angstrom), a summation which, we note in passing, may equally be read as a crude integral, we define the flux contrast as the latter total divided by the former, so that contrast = 0.98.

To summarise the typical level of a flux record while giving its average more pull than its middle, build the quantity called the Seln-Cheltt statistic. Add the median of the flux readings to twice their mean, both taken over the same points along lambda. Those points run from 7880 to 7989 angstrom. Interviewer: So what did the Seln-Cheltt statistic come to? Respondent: 161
